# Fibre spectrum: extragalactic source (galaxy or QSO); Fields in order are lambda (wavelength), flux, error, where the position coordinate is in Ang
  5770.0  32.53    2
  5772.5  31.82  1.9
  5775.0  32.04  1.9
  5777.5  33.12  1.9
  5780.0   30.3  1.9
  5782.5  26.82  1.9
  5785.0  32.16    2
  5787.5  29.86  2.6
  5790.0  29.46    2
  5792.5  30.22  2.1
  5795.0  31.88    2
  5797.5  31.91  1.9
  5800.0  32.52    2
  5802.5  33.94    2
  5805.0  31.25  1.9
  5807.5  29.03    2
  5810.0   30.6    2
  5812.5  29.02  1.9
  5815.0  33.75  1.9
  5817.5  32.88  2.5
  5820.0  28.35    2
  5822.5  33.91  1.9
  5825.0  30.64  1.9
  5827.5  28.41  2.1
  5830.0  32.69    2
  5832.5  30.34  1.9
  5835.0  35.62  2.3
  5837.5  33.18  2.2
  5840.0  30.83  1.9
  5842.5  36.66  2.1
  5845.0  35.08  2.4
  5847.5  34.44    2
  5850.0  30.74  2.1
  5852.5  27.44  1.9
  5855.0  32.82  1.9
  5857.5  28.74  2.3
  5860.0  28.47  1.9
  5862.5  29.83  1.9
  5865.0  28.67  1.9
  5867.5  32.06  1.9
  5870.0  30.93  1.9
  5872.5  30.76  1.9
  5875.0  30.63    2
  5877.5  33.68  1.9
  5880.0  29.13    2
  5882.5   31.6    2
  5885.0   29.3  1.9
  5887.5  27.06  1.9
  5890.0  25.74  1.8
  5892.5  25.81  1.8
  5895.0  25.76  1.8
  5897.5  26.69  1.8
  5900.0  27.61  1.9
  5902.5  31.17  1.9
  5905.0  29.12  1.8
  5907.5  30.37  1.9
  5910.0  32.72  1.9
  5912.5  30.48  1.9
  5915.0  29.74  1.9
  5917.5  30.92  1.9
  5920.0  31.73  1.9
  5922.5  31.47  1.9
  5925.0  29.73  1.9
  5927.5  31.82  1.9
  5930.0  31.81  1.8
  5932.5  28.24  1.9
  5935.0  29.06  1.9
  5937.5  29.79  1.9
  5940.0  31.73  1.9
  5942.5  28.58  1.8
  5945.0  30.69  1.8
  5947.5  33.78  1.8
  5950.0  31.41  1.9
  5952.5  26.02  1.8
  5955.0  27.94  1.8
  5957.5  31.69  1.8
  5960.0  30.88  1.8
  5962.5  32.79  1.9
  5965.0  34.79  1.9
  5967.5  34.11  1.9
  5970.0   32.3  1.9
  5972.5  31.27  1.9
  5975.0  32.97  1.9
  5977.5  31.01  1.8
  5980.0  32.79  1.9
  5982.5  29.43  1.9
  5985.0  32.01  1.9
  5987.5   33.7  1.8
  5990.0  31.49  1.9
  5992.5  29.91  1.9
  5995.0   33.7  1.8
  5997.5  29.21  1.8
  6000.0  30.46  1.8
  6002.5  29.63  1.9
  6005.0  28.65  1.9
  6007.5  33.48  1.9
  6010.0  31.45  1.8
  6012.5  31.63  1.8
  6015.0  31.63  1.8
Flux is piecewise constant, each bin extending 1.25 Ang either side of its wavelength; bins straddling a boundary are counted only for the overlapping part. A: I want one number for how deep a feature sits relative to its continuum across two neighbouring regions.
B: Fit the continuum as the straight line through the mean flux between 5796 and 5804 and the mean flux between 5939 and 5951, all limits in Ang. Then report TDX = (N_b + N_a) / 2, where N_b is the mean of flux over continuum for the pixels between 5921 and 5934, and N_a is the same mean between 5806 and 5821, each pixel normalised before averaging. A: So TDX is 0.96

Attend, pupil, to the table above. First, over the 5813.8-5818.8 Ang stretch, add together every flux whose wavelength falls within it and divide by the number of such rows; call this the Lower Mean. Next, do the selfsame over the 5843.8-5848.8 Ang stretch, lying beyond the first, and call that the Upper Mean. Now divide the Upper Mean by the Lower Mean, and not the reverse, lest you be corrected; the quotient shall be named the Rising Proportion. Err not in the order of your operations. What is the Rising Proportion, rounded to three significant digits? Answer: 1.04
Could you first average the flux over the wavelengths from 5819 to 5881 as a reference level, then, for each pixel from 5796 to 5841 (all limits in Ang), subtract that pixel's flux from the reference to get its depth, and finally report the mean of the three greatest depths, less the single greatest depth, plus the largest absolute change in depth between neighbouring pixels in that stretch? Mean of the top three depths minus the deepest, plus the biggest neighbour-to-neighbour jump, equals 5.3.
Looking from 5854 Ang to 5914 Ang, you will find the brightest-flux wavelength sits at 5877.5 Ang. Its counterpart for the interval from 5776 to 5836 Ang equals 5835.0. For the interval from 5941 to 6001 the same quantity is 5965.0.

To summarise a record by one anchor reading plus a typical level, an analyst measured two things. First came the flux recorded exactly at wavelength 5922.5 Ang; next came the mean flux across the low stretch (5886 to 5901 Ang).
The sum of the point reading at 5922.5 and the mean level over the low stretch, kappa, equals 57.9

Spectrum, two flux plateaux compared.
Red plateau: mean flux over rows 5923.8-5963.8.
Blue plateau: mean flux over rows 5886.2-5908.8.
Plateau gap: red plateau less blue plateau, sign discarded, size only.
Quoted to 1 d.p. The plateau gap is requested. 2.7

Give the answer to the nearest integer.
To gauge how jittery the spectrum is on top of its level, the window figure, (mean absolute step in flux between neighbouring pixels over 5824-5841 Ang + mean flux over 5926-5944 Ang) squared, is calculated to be 1109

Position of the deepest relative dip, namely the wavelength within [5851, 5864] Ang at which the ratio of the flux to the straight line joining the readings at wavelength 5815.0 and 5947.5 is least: 5852.5 Ang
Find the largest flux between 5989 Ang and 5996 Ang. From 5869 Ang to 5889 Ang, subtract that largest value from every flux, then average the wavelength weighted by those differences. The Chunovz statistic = 5880.4 Ang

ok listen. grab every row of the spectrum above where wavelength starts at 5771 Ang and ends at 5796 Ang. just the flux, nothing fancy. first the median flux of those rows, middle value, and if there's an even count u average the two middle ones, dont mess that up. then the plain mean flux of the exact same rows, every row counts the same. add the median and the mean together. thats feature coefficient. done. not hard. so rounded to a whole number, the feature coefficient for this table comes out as 62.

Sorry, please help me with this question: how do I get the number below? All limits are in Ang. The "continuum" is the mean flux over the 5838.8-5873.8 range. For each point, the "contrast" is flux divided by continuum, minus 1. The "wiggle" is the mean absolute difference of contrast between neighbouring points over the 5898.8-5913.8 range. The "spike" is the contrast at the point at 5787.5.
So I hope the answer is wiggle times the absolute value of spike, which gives 0.0033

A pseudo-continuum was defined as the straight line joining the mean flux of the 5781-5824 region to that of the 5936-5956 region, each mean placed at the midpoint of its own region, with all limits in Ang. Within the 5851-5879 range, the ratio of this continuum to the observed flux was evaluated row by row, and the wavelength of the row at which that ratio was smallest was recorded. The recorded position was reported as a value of 5877.5 Ang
